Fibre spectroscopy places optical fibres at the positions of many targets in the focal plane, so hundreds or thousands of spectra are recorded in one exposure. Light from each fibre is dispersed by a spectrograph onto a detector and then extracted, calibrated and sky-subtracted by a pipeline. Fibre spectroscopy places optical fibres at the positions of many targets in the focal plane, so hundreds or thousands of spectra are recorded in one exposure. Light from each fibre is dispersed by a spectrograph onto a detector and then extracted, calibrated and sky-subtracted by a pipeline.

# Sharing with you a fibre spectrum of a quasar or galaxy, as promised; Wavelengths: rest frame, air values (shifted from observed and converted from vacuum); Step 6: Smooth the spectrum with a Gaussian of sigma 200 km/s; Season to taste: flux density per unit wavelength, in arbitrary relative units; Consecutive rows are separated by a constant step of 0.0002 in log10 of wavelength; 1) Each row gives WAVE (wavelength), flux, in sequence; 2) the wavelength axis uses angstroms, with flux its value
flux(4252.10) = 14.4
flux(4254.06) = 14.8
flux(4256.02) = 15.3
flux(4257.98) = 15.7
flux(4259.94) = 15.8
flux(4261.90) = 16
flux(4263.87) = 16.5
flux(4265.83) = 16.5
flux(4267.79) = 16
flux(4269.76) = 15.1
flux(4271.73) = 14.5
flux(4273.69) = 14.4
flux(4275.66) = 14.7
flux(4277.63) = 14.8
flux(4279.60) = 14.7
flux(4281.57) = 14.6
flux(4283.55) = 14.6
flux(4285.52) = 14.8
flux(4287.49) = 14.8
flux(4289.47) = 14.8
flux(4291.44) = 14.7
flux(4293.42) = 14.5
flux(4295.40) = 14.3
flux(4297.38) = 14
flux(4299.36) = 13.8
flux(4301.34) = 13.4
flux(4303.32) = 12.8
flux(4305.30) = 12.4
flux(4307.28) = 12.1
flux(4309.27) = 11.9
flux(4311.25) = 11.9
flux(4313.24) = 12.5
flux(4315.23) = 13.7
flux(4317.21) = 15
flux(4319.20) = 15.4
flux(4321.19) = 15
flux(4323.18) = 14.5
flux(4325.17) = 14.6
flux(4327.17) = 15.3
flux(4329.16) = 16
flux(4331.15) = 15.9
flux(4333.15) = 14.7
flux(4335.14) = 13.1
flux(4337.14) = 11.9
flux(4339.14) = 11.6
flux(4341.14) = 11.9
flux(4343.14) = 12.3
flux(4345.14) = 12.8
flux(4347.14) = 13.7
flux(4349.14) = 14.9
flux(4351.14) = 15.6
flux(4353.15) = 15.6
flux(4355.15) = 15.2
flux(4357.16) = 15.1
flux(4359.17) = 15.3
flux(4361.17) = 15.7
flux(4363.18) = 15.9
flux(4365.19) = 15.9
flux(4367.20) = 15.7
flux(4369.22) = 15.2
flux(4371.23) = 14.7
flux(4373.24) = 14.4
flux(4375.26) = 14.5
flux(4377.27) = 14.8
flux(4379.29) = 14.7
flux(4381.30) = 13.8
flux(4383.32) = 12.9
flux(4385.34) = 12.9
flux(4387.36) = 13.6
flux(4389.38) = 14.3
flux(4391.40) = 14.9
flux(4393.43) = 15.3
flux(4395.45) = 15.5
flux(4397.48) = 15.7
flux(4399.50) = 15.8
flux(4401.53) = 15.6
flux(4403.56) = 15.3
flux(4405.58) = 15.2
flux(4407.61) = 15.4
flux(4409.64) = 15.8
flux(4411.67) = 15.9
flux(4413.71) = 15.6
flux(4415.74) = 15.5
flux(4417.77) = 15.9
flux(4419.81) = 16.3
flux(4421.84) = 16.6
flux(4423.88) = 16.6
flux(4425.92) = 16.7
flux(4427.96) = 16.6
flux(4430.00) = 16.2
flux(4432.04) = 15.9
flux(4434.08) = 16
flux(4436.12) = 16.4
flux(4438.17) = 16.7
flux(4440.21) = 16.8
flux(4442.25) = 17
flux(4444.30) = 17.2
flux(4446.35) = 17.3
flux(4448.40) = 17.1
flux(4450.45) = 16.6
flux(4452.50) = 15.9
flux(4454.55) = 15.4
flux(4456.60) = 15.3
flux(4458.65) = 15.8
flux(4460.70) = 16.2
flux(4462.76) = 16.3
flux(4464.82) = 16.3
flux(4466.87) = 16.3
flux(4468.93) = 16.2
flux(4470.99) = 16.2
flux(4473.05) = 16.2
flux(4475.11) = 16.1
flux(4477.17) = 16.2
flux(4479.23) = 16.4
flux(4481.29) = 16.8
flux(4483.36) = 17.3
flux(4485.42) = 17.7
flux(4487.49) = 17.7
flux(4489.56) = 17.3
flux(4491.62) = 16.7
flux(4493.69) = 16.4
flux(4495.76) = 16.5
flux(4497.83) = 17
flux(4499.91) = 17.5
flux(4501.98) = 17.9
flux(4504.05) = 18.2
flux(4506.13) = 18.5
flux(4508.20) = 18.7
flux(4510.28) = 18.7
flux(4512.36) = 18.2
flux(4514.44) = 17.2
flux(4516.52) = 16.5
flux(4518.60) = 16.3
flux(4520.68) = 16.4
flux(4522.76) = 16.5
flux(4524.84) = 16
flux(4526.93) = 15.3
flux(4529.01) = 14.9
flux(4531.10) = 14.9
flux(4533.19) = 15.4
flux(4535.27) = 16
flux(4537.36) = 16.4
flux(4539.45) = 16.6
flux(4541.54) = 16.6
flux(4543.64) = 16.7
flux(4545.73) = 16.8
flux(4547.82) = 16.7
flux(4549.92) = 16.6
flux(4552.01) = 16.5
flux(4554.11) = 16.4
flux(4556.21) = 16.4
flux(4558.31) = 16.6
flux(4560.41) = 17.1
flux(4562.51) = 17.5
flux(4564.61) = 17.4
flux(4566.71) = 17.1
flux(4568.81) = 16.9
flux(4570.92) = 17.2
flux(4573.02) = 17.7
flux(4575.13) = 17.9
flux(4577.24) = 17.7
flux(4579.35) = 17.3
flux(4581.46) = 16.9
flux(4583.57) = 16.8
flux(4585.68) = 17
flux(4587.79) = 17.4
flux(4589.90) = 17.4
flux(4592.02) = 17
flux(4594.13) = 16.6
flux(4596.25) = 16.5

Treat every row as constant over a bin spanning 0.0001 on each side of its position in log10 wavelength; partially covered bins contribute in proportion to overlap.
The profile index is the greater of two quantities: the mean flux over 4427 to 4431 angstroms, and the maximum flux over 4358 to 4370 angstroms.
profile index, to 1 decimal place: 16.4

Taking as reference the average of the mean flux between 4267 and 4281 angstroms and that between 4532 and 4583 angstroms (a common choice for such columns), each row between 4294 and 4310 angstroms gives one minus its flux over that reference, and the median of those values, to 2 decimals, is 0.17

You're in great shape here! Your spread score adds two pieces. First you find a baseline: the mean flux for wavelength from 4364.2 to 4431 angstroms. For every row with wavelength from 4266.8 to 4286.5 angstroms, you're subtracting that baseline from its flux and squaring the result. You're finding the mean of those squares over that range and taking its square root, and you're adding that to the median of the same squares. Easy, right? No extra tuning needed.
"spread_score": 1.0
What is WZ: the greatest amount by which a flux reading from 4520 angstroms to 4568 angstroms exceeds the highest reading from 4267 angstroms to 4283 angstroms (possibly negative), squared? 2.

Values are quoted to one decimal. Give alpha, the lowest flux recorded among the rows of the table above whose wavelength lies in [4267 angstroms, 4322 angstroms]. 11.9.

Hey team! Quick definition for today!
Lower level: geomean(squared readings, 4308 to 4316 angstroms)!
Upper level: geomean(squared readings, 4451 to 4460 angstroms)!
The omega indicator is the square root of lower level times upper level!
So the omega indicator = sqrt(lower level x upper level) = 195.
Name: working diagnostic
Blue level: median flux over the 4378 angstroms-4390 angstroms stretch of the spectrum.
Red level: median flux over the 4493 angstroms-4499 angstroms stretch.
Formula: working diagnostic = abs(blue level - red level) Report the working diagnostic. 2.8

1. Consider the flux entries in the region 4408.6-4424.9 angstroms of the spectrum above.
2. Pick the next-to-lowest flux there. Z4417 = 15.6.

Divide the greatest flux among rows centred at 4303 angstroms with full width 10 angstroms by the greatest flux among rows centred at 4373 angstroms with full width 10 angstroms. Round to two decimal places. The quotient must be 0.91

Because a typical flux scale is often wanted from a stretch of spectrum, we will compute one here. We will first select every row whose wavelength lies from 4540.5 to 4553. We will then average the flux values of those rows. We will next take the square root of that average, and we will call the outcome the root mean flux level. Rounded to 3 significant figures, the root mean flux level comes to 4.08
